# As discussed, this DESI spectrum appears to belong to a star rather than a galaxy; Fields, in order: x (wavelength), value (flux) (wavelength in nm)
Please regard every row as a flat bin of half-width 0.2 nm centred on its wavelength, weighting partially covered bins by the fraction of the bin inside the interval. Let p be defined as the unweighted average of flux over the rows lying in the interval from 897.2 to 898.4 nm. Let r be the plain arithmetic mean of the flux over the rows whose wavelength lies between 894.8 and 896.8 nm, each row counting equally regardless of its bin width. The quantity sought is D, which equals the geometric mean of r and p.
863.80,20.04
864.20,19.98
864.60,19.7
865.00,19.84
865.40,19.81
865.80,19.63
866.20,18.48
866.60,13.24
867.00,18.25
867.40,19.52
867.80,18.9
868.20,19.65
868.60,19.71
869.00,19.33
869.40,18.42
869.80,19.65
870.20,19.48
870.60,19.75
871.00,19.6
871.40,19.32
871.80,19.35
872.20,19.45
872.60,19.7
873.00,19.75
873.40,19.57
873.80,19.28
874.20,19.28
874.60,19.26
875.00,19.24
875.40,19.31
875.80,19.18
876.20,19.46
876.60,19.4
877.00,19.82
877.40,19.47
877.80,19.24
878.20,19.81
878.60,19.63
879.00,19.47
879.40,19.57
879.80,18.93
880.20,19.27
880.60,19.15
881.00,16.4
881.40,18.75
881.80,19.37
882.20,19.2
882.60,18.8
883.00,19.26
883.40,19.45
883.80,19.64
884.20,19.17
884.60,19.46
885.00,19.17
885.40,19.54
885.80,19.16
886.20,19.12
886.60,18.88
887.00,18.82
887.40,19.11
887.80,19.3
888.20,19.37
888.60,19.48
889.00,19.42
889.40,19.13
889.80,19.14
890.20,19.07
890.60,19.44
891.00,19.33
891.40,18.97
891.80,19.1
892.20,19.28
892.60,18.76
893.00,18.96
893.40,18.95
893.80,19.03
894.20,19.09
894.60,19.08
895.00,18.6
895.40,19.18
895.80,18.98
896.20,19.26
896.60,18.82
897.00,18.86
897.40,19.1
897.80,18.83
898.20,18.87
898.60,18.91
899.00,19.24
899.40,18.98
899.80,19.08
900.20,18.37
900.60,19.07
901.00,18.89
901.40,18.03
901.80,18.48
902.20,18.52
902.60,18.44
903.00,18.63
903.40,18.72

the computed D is 19.0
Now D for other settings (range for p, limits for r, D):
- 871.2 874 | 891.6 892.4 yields 19.3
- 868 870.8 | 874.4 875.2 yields 19.3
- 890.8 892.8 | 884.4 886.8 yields 19.2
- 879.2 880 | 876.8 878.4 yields 19.4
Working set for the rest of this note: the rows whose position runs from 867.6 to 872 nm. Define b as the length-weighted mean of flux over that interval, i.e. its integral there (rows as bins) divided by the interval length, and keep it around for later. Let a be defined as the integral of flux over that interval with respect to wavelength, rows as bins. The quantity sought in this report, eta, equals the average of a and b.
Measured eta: 52.3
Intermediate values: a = 85.3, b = 19.38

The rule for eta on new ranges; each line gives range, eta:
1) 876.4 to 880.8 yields 52.5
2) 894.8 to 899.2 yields 51.2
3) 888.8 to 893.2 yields 51.7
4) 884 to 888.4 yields 51.8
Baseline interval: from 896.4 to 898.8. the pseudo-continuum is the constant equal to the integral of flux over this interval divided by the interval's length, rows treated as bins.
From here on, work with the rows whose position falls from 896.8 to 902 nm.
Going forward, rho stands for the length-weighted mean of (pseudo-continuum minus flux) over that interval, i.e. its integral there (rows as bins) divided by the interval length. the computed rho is 0.07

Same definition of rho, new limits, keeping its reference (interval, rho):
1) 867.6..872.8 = -0.51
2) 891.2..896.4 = -0.12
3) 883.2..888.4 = -0.35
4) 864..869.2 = -0.03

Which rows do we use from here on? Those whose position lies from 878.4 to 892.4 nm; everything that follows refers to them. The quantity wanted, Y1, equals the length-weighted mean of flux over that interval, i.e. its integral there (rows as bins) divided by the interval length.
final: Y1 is 19.2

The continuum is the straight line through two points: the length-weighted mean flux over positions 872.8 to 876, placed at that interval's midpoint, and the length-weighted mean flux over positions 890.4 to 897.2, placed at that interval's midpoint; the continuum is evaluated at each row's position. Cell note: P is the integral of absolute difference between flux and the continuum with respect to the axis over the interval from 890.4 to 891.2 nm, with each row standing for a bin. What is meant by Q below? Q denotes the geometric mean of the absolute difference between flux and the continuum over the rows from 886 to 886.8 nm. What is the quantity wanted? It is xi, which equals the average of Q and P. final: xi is 0.17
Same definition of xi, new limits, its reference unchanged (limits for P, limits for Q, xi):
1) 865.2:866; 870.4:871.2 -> 0.21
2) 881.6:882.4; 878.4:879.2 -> 0.16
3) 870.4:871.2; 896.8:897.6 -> 0.16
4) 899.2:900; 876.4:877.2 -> 0.13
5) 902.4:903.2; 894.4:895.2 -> 0.22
